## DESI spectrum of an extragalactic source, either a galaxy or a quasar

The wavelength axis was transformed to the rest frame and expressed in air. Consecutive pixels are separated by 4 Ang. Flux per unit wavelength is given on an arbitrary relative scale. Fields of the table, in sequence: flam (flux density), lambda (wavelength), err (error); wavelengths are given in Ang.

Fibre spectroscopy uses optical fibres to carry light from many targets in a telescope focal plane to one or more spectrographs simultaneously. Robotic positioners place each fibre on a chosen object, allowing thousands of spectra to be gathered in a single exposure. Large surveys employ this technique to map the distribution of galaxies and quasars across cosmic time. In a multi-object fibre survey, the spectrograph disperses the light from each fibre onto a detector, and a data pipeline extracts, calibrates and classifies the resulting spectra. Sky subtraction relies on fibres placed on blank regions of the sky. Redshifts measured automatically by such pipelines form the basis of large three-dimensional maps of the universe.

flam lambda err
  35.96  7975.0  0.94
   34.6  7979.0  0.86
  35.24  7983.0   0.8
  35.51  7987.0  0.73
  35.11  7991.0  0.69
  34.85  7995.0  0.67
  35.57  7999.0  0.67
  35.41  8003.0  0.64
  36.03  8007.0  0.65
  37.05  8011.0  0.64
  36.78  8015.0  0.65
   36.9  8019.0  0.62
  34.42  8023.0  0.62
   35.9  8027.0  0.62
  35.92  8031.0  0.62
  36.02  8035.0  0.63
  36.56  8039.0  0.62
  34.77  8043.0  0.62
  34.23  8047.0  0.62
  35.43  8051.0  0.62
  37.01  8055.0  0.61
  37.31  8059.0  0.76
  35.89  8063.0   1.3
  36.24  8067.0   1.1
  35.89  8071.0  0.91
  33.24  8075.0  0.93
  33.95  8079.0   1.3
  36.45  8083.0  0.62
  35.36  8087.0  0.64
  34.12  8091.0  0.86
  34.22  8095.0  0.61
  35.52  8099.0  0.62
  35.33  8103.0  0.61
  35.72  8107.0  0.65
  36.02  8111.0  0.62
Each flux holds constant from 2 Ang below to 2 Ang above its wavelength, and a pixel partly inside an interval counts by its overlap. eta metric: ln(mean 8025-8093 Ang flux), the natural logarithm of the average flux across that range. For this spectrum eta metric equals 3.57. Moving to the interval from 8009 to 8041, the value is 3.59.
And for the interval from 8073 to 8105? 3.55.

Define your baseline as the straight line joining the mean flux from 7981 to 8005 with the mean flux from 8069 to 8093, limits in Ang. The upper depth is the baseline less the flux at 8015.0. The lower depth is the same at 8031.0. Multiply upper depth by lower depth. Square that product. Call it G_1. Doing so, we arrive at 1.8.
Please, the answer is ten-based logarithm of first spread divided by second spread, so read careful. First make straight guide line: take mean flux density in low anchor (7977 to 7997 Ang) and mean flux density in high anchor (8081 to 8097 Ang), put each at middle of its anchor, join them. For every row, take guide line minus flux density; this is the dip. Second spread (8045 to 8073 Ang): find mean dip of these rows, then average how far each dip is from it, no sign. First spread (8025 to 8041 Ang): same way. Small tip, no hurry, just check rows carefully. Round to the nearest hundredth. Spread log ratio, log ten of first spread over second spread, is -0.50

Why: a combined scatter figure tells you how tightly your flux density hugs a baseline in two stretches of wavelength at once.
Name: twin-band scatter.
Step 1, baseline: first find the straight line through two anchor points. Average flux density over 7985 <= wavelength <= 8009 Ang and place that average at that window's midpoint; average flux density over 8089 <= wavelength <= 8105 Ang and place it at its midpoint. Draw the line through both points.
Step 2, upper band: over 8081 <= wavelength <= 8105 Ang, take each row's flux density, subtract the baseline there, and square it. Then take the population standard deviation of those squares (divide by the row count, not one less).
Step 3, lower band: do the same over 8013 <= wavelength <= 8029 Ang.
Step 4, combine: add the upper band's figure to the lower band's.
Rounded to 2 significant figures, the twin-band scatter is 1.7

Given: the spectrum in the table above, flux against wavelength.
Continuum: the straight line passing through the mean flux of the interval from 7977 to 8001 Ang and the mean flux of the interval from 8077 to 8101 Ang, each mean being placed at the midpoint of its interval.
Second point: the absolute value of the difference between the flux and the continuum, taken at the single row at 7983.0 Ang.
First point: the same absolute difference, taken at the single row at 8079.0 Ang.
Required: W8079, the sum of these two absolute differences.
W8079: 1.1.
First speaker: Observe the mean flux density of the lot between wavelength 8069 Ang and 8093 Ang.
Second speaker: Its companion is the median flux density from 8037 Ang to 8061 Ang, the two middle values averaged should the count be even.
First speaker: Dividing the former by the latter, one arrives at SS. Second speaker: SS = 0.97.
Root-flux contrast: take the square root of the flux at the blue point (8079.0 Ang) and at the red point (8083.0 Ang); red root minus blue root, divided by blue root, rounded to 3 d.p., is 0.036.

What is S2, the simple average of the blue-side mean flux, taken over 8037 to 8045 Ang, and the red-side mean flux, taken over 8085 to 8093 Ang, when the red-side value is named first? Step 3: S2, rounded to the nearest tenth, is 35.2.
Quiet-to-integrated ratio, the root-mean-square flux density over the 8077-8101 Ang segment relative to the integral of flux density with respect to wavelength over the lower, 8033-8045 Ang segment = 0.08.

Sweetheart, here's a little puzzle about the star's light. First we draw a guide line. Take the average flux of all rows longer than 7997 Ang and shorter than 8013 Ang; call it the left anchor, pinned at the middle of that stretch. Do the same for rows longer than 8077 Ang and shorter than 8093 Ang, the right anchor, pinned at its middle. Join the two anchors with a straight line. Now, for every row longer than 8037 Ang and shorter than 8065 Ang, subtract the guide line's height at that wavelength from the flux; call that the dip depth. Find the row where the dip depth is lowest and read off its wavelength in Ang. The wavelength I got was 8047.0 Ang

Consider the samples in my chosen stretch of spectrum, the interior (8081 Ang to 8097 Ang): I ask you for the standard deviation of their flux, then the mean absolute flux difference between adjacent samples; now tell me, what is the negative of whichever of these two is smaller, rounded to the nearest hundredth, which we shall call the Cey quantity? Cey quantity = -0.81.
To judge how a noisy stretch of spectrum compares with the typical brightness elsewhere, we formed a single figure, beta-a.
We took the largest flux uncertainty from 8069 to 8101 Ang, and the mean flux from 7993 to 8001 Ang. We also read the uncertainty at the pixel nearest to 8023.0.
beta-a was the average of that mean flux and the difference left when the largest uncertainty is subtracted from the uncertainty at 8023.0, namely 17.3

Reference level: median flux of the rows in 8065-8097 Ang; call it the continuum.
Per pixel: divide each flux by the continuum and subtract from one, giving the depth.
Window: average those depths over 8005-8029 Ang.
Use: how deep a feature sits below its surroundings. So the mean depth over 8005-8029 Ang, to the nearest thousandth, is -0.040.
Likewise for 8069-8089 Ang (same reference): -0.005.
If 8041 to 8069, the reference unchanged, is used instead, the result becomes -0.030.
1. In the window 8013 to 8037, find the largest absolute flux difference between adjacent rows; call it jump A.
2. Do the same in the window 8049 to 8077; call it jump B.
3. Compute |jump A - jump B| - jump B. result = -2.5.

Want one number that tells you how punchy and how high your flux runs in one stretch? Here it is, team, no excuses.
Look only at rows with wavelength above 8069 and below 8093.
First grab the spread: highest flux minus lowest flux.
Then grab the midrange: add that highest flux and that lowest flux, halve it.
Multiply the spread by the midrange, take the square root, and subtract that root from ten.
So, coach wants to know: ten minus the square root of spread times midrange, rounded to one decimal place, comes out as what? -0.6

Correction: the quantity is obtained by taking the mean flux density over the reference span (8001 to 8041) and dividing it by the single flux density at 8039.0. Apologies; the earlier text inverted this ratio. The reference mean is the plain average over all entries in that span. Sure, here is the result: 0.987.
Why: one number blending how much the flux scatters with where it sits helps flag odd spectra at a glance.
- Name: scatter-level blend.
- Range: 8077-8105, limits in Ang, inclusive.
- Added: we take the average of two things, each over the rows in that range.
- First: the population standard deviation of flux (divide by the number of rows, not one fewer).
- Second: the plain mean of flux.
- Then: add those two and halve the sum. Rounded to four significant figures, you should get 17.92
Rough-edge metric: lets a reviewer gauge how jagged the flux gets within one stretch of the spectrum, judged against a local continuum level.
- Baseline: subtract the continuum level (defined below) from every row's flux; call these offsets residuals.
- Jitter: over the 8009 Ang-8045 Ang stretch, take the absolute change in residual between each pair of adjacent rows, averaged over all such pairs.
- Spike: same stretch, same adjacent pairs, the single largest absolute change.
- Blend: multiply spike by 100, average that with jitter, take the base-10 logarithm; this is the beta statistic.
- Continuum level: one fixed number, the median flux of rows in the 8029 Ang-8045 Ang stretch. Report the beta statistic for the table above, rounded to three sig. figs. 2.09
